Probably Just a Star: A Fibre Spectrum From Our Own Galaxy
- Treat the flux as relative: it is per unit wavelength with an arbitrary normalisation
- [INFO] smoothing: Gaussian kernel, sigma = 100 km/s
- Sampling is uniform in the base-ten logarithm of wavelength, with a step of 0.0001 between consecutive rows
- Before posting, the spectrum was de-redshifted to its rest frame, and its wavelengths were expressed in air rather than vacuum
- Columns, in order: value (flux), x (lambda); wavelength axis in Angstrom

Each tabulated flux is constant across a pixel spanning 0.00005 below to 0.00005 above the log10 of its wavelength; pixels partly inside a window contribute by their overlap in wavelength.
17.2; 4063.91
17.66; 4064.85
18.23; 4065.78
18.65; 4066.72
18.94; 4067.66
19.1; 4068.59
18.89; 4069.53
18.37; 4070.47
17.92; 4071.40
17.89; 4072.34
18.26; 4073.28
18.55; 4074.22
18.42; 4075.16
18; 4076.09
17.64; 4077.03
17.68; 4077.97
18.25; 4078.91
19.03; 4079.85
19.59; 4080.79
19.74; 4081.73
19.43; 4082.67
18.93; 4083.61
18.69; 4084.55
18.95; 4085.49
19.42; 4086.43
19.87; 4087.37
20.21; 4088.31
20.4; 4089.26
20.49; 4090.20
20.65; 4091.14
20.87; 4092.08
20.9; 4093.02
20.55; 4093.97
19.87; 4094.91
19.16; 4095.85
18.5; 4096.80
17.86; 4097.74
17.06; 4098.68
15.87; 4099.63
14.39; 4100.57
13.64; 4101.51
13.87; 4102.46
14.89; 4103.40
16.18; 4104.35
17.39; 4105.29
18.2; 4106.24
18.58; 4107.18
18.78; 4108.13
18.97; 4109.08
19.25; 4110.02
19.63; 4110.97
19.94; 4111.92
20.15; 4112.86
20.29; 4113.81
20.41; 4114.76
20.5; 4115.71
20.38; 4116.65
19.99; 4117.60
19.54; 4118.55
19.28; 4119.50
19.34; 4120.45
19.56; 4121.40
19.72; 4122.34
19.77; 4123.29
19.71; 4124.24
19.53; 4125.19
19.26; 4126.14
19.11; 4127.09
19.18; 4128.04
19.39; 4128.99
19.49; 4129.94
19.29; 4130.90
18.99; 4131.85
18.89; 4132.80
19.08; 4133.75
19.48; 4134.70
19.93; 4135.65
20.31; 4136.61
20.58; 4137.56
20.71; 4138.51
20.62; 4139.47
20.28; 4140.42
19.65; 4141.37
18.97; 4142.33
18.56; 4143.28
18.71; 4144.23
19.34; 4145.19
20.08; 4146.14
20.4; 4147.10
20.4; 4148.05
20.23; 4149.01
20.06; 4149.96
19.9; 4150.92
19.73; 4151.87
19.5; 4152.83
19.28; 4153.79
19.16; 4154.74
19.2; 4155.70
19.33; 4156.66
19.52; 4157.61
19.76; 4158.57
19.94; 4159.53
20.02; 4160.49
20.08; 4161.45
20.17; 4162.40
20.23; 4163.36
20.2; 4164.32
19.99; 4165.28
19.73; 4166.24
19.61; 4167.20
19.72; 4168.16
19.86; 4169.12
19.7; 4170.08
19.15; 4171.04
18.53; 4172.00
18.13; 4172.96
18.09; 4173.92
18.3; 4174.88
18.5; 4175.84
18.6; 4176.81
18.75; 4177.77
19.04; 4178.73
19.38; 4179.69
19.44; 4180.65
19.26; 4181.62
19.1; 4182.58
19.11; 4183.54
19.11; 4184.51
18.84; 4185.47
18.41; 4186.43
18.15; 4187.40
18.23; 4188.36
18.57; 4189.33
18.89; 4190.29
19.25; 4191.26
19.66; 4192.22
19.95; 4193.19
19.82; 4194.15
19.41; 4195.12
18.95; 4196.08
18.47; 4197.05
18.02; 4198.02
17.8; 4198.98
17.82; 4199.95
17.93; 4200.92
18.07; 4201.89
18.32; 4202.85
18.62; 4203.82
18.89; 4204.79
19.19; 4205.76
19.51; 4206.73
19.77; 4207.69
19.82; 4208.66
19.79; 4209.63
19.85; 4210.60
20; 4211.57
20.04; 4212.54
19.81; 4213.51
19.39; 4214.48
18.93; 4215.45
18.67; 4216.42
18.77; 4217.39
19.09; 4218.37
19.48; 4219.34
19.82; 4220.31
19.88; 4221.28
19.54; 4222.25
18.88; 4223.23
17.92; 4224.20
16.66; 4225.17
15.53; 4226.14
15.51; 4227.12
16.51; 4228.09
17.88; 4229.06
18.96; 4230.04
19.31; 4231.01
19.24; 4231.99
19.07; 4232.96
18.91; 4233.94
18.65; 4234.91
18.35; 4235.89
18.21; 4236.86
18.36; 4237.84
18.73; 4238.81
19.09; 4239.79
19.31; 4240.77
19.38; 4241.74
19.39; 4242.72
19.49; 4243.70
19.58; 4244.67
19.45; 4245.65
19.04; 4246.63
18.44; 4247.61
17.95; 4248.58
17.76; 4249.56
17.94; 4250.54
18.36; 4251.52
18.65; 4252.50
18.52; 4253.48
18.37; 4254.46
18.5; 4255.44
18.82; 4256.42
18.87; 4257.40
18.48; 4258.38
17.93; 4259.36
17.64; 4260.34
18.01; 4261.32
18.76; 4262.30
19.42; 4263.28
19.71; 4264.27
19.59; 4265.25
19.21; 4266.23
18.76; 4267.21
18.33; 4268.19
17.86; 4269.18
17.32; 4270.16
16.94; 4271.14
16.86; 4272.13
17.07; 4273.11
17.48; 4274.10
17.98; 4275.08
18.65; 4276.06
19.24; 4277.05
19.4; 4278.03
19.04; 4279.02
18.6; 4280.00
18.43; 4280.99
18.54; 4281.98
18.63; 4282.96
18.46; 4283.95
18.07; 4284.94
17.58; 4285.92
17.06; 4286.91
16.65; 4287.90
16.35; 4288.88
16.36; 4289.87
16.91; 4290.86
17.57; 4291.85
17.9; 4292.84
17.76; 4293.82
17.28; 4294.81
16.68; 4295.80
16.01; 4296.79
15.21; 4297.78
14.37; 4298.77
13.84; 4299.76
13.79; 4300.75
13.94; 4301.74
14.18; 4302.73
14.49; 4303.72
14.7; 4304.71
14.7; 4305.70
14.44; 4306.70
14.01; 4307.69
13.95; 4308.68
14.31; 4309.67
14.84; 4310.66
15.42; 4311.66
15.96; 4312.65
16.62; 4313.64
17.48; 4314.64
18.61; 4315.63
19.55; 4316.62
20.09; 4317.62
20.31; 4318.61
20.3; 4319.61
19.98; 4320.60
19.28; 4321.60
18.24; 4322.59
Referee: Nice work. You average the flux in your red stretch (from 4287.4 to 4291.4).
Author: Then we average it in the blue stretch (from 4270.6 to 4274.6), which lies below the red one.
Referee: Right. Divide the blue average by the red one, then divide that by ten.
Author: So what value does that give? 0.103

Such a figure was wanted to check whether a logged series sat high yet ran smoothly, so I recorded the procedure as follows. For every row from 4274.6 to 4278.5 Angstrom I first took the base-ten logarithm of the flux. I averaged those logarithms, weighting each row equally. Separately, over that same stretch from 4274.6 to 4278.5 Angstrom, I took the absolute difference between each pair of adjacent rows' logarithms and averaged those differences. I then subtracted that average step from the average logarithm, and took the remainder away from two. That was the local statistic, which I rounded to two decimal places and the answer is 0.74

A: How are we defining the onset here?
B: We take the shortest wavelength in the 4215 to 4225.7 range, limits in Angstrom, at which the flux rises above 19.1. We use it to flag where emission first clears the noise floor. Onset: 4219.34 Angstrom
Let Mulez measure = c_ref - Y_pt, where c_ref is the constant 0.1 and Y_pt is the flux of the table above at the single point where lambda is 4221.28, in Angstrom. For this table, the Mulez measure -19.8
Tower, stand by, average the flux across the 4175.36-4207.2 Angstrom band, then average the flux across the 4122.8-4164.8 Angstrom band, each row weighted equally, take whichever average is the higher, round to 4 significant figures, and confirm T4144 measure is 19.68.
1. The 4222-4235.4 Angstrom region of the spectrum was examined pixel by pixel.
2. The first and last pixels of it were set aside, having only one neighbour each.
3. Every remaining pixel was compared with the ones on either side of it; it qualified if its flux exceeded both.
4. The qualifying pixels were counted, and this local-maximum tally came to 1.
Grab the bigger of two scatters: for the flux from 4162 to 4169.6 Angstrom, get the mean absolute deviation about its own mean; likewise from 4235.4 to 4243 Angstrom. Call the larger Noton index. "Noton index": 0.44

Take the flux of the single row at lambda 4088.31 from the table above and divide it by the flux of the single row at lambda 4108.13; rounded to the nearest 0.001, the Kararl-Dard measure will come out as 1.076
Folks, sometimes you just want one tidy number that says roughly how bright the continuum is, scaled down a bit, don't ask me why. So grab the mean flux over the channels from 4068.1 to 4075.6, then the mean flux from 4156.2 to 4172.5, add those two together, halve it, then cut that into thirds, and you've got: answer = 6.4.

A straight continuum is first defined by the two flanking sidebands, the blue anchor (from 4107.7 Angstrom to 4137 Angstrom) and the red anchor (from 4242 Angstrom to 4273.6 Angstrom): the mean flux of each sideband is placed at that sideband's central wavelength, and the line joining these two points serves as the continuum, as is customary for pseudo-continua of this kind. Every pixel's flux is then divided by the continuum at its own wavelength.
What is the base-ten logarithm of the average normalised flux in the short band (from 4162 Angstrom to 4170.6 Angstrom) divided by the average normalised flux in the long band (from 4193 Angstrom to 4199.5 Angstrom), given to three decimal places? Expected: 0.017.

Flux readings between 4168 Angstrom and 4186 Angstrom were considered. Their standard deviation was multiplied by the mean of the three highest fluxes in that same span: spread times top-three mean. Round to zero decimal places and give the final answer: 10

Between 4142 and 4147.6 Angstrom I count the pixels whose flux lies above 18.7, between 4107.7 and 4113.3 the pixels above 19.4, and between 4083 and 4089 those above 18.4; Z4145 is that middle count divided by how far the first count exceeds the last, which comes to -3.0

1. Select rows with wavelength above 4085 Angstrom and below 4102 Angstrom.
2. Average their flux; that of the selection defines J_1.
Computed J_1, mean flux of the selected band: 18.8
